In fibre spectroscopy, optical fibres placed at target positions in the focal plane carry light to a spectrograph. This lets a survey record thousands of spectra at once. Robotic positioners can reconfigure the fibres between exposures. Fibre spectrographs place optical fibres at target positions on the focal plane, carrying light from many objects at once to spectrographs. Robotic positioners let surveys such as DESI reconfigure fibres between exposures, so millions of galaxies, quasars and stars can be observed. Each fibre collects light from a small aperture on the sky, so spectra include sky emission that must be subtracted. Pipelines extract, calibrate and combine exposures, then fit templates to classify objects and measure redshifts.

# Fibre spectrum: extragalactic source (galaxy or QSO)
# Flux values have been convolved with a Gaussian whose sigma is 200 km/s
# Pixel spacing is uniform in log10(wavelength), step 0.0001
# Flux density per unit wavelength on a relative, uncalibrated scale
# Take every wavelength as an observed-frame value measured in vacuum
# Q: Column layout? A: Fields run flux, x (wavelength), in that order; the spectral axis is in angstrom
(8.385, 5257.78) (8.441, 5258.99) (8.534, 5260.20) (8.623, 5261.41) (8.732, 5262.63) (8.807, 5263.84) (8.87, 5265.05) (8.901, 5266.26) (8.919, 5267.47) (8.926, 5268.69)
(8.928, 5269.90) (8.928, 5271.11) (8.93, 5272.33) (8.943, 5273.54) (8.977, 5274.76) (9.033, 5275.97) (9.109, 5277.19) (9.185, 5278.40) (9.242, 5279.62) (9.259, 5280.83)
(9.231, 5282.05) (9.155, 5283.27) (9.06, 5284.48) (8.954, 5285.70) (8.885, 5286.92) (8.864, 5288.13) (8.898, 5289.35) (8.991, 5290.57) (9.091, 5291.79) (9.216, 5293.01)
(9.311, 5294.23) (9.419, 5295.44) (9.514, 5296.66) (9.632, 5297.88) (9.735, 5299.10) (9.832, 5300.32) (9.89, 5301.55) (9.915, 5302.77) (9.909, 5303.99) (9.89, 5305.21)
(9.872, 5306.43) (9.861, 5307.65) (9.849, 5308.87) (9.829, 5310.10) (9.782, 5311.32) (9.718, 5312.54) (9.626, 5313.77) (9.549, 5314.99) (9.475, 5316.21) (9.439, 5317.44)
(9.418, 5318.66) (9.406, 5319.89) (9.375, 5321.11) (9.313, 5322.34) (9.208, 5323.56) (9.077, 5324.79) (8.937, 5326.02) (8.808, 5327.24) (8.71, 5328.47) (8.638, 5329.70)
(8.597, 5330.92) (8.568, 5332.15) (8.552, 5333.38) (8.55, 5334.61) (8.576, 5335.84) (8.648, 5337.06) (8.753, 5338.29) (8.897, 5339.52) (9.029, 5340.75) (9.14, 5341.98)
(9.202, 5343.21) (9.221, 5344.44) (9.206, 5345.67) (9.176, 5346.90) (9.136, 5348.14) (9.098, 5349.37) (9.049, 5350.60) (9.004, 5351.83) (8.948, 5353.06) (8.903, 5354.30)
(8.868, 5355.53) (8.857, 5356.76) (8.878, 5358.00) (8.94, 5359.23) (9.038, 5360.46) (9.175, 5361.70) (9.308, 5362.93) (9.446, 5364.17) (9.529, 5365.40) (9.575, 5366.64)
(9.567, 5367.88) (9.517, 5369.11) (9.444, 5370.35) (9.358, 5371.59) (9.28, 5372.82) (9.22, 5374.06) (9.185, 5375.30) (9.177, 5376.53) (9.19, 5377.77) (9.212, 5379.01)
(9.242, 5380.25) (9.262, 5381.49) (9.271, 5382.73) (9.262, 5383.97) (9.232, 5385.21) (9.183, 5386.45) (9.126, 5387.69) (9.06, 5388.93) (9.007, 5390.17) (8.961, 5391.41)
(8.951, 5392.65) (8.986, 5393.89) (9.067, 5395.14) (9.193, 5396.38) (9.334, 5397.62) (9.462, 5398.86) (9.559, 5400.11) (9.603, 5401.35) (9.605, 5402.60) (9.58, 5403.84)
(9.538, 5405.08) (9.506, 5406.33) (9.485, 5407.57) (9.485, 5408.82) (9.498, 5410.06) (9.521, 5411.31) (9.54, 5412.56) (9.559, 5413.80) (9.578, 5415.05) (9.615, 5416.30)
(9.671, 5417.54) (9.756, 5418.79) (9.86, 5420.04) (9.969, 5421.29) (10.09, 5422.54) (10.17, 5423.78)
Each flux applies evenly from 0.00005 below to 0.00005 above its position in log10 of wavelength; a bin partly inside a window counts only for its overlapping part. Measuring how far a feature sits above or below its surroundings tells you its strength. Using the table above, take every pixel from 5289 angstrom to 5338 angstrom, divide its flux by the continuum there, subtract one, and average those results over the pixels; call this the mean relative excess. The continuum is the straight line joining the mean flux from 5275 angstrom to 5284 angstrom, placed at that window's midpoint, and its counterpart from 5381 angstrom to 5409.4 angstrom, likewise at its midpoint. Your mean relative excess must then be 0.012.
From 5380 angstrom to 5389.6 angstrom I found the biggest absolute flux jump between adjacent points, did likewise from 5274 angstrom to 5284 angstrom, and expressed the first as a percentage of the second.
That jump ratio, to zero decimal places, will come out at 87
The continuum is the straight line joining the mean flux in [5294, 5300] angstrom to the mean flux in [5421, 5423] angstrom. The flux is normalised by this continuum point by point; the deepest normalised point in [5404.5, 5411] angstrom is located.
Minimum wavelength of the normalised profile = 5408.82 angstrom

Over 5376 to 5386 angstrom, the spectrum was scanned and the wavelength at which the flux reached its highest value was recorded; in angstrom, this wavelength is 5382.73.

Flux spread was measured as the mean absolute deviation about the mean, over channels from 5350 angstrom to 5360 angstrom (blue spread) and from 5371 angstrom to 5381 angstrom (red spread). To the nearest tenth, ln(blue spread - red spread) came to -4.7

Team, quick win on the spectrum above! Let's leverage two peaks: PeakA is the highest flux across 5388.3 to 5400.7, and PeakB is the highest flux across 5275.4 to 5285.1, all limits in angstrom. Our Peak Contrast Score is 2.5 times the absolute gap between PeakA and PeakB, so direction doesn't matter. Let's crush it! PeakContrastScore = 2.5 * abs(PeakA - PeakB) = 0.75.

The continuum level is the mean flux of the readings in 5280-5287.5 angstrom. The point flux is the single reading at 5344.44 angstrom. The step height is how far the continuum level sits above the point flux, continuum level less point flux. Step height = -0.1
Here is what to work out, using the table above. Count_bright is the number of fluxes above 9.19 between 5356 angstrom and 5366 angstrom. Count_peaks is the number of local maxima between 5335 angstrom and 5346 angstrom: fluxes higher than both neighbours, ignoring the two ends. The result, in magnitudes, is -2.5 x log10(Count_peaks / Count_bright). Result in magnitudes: 1.19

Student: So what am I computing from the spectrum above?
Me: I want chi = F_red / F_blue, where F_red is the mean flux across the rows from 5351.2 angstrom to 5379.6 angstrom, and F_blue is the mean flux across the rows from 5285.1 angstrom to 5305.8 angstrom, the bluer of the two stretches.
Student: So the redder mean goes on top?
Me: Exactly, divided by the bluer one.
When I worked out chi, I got 0.98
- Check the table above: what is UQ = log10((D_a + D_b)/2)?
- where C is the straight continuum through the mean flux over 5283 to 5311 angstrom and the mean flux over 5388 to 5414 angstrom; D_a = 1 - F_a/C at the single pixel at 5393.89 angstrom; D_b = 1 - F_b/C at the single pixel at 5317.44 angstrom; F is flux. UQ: -1.69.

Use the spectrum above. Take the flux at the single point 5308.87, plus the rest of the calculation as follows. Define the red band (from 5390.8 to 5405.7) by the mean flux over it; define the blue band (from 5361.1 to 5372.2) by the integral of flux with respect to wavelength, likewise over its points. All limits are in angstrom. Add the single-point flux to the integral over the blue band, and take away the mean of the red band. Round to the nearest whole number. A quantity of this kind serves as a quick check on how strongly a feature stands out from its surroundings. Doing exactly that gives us 105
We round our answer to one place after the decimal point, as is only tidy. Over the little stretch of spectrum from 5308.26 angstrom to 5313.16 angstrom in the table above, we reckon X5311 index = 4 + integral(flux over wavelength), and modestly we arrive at 51.9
